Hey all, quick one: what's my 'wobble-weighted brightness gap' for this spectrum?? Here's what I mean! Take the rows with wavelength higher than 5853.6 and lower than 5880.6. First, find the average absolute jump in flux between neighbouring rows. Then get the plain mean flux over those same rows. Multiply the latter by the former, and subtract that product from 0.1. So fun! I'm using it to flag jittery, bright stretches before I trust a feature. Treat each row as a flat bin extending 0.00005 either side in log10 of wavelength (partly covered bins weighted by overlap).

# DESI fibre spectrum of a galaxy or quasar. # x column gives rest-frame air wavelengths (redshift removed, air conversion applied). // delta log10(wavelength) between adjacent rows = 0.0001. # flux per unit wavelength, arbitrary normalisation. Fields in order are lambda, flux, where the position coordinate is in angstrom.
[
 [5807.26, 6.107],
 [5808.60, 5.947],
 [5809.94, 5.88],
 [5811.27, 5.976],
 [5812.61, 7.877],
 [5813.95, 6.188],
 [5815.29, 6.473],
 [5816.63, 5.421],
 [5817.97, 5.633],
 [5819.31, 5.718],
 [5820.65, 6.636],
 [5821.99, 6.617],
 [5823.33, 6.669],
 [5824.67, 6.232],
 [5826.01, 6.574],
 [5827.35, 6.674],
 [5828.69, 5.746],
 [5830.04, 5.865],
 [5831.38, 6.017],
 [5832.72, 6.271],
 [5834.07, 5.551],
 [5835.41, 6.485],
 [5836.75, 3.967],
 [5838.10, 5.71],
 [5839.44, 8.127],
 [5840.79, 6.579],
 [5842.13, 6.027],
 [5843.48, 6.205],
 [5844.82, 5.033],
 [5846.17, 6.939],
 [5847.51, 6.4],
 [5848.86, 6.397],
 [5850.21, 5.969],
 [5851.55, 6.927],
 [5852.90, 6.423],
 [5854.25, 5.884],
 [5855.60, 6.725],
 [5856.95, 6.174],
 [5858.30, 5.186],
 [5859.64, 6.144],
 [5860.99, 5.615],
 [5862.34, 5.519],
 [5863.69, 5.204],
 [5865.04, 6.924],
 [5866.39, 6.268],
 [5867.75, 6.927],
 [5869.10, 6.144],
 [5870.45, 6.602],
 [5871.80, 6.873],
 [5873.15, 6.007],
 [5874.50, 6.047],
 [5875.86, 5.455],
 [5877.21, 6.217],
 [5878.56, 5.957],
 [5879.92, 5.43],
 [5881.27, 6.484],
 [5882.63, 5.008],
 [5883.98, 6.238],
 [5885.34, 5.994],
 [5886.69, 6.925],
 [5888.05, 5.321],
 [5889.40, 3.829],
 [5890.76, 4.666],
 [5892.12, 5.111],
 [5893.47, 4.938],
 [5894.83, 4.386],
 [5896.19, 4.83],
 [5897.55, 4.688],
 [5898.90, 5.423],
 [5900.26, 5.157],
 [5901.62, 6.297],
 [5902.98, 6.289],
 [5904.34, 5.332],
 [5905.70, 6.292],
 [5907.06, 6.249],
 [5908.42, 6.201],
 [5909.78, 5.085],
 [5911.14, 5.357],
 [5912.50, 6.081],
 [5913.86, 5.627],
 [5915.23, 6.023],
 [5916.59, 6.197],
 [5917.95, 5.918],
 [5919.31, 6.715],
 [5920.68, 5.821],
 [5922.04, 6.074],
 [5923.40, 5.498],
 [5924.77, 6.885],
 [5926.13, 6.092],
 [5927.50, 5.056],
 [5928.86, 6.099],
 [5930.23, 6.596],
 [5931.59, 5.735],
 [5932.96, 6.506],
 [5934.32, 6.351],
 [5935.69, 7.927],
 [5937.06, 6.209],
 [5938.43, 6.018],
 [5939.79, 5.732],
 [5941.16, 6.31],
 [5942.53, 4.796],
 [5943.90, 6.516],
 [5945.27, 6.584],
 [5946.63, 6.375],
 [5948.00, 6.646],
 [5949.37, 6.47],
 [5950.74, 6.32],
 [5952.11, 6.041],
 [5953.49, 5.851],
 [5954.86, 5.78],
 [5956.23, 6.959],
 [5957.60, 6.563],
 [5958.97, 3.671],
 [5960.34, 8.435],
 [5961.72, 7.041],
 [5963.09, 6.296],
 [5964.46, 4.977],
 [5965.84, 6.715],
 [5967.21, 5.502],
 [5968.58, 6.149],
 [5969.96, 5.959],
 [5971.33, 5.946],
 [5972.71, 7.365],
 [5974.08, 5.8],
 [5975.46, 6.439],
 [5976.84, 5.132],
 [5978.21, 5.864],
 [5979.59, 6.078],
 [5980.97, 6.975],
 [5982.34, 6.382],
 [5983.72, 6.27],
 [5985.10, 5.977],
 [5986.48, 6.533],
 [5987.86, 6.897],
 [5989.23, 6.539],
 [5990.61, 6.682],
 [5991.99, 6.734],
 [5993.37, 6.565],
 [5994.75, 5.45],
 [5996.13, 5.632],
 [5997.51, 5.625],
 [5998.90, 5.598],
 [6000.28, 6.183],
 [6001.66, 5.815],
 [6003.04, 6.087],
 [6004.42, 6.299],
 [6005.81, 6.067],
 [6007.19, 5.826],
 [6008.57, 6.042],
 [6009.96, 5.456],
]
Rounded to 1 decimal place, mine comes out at -3.7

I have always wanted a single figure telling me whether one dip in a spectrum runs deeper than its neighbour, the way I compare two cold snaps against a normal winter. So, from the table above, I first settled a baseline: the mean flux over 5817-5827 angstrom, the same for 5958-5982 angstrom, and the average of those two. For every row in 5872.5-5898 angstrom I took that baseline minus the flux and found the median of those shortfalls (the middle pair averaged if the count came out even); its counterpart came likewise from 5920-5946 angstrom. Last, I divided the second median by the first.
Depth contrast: 0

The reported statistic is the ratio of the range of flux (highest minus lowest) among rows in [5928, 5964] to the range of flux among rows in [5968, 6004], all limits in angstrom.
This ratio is 2.1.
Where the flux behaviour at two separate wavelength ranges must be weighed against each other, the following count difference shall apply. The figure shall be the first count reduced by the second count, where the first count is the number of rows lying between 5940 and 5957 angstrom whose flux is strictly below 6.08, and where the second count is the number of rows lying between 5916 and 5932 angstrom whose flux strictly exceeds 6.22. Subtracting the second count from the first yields 1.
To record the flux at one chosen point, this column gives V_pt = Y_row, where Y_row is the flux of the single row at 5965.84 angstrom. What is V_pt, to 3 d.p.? 6.715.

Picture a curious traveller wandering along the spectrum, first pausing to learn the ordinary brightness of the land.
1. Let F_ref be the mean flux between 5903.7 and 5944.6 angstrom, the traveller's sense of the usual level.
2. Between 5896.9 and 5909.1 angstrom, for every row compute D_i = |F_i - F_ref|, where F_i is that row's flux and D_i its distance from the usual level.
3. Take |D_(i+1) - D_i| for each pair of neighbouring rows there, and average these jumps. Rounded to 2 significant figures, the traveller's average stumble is 0.33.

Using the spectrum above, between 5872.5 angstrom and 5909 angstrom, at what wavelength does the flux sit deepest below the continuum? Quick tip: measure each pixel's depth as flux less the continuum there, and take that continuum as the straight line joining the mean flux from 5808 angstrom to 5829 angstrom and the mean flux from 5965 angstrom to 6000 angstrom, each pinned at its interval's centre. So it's 5889.40 angstrom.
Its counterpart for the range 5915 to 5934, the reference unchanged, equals 5927.50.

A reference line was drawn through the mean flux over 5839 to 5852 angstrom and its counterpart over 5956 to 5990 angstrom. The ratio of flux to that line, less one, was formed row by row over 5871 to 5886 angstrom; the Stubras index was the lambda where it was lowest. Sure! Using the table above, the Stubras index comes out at 5882.63 angstrom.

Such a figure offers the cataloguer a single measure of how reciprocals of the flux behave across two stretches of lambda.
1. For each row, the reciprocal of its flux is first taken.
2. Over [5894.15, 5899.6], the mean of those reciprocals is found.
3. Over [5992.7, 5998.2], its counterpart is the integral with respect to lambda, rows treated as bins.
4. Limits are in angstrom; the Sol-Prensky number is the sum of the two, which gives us 1.16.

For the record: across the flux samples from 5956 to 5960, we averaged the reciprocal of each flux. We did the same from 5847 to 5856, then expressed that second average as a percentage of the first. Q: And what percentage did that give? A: 83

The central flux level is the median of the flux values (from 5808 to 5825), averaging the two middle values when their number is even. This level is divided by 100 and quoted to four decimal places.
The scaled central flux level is 0.0619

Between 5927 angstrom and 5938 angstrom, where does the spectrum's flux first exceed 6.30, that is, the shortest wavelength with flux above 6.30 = 5930.23 angstrom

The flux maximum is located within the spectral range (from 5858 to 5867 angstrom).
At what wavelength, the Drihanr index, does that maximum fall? 5865.04 angstrom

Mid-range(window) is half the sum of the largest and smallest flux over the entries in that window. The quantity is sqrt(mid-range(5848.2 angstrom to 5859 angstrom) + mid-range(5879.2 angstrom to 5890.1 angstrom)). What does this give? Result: 3.381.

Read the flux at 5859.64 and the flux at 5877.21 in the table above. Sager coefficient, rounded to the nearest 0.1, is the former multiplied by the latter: 38.2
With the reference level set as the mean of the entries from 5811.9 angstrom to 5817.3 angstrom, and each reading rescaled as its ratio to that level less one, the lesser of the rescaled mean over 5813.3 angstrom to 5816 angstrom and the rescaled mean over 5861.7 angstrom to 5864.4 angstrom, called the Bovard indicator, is -0.17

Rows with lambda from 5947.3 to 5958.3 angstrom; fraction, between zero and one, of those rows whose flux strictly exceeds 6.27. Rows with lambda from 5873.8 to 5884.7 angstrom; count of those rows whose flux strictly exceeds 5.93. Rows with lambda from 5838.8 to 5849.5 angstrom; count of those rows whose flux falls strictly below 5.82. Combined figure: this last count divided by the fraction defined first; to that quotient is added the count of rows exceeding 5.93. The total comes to 6.6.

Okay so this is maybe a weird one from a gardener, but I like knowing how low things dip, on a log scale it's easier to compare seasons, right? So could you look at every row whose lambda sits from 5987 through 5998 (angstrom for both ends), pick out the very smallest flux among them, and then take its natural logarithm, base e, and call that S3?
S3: 1.70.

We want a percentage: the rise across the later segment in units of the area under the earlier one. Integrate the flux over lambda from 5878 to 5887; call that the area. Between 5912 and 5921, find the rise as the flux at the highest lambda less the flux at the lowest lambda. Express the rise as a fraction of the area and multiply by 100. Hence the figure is -0.5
